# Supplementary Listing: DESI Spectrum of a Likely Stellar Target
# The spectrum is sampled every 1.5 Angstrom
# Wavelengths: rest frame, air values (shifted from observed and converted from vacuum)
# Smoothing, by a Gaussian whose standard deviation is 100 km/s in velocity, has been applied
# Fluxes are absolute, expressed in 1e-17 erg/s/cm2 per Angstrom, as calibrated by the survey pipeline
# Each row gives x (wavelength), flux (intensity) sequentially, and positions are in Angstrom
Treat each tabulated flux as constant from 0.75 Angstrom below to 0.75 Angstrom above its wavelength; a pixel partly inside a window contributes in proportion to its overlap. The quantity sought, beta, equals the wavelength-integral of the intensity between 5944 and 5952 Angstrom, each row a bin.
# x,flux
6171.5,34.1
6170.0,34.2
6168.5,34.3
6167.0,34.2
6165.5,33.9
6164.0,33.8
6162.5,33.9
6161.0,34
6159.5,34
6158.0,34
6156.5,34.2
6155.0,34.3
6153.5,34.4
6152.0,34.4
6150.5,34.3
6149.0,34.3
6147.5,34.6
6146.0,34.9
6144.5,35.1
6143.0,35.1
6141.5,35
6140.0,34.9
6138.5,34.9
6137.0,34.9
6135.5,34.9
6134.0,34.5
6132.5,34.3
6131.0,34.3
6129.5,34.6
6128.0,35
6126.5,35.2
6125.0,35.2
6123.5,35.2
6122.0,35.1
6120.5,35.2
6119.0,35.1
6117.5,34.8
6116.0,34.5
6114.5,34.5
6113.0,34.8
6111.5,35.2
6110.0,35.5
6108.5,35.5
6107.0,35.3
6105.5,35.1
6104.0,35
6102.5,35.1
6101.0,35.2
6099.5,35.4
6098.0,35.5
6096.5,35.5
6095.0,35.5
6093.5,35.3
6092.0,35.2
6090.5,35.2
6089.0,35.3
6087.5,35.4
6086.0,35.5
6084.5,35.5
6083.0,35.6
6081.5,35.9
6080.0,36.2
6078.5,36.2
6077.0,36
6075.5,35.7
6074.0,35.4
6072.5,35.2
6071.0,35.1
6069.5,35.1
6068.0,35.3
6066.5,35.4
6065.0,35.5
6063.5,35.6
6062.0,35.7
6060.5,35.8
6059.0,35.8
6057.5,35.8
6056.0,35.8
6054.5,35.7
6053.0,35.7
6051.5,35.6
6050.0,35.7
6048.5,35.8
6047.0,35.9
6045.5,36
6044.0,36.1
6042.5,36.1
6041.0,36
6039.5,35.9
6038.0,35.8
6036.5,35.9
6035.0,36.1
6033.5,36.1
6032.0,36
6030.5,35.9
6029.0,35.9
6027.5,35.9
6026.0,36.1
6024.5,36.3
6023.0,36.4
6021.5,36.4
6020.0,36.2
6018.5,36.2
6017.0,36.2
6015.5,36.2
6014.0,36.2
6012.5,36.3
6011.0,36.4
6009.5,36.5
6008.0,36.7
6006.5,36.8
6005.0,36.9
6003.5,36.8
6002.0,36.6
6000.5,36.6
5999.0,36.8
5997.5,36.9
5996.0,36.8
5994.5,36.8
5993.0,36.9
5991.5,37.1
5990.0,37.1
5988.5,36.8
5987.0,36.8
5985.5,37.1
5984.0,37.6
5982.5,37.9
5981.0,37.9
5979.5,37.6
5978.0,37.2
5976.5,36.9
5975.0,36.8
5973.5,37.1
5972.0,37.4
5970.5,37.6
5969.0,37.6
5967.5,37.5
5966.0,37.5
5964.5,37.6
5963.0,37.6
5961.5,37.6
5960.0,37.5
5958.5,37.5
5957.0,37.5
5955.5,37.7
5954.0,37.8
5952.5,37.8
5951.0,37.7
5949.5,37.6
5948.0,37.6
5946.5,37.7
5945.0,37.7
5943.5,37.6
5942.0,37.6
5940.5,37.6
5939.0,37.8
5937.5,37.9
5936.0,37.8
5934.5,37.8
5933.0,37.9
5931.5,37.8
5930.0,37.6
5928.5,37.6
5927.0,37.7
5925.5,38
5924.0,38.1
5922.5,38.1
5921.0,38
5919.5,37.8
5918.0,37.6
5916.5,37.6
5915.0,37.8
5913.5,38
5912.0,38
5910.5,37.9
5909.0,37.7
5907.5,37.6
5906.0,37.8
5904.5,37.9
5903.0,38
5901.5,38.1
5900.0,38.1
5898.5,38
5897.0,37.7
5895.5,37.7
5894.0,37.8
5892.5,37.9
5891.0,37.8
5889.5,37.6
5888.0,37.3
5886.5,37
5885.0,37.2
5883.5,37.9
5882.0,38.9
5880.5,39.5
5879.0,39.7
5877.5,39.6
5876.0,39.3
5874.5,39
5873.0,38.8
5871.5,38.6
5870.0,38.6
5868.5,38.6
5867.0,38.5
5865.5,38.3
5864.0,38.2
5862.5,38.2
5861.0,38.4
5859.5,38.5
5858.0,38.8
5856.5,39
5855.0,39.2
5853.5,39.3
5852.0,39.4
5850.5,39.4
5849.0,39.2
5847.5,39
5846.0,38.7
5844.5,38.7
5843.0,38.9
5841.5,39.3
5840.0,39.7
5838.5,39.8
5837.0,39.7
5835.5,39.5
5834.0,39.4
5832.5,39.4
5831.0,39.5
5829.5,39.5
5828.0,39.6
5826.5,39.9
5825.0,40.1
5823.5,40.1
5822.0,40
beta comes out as 301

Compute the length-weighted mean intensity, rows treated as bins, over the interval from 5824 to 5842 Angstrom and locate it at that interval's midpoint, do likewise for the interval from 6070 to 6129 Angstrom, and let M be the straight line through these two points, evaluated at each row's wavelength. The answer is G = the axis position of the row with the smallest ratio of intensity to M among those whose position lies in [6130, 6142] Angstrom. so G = 6131.0 Angstrom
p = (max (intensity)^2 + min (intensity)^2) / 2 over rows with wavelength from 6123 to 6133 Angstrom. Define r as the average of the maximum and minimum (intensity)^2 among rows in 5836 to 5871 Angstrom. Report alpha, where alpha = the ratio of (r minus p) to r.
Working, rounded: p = 1208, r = 1522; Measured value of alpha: 0.21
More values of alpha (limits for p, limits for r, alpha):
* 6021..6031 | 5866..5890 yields 0.11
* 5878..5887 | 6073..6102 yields -0.16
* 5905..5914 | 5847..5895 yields 0.03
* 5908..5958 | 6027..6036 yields -0.10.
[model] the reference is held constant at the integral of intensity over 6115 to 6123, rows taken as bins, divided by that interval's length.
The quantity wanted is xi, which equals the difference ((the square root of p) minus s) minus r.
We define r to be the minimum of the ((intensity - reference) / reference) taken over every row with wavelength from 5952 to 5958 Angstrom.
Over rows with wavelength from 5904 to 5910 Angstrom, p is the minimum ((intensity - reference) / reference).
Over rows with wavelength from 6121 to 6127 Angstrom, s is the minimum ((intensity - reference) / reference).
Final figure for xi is 0.20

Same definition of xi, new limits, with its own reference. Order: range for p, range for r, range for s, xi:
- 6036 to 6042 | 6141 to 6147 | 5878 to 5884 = 0.07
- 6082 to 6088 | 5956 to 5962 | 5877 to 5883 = -0.07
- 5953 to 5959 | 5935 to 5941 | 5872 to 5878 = 0.08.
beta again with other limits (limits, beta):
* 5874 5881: 276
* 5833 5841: 317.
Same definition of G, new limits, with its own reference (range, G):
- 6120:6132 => 6131.0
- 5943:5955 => 5943.5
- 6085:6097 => 6090.5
